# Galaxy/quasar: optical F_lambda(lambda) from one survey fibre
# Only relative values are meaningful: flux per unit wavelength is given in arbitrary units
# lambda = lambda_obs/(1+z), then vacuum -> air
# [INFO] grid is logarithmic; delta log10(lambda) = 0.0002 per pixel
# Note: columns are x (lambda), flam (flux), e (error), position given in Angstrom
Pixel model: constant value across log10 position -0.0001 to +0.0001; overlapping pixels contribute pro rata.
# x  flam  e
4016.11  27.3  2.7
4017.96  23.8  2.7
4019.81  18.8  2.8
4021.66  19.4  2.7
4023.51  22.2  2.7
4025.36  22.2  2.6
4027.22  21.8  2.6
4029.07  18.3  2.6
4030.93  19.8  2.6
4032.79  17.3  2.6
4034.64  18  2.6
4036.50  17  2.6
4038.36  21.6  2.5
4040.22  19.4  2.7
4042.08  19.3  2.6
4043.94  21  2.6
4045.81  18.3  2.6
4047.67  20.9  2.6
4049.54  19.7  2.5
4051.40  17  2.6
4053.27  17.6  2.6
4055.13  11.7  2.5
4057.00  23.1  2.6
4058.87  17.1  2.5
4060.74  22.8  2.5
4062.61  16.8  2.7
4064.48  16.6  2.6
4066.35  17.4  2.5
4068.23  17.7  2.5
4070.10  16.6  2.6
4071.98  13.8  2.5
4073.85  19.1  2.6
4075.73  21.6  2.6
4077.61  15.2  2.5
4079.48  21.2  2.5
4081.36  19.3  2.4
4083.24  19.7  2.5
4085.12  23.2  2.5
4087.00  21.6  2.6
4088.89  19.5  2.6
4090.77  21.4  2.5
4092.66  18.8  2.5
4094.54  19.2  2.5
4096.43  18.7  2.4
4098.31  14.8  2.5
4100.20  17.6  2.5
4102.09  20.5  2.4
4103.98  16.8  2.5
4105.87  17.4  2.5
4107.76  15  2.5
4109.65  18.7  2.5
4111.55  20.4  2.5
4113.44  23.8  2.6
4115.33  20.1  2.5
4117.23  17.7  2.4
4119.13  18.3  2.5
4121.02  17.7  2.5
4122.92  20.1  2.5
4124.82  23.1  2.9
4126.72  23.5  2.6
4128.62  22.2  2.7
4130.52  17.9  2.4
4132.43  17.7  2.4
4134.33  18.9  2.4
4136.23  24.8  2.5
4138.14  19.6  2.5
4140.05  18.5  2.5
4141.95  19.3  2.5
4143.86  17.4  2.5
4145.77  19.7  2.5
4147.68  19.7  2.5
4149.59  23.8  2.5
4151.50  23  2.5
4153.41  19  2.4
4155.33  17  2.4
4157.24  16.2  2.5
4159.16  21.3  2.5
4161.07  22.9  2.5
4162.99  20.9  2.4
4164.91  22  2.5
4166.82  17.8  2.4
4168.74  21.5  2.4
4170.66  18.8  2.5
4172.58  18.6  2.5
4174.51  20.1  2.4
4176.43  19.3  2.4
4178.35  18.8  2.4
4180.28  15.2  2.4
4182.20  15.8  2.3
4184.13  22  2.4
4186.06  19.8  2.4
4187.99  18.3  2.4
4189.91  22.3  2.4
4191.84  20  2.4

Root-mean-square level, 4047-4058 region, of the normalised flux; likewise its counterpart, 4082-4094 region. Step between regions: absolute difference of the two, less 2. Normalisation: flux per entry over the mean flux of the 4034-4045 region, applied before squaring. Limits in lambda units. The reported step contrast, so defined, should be -1.89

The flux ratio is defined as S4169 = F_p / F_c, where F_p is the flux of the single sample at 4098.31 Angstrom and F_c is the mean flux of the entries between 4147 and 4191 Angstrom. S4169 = 0.75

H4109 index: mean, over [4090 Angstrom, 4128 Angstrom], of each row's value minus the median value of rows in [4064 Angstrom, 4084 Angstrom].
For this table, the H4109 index 1.5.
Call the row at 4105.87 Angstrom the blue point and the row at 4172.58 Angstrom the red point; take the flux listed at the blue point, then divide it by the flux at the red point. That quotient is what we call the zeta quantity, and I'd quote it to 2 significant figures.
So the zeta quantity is 0.94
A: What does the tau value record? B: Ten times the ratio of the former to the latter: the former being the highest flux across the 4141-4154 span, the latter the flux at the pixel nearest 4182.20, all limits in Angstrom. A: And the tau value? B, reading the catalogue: 15.1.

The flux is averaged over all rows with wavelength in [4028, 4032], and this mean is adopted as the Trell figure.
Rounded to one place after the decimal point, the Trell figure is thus 19.1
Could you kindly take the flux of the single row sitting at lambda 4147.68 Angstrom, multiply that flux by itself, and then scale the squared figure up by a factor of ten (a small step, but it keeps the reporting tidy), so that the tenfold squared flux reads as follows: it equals 3881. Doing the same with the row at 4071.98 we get 1904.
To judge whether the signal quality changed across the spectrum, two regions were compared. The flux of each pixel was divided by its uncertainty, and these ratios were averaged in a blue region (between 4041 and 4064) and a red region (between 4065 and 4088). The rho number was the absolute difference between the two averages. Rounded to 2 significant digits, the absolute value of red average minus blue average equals 0.18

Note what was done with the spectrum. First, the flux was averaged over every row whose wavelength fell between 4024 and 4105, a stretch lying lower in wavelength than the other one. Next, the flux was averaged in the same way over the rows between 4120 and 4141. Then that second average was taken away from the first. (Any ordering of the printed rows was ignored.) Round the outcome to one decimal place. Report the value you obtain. -1.5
